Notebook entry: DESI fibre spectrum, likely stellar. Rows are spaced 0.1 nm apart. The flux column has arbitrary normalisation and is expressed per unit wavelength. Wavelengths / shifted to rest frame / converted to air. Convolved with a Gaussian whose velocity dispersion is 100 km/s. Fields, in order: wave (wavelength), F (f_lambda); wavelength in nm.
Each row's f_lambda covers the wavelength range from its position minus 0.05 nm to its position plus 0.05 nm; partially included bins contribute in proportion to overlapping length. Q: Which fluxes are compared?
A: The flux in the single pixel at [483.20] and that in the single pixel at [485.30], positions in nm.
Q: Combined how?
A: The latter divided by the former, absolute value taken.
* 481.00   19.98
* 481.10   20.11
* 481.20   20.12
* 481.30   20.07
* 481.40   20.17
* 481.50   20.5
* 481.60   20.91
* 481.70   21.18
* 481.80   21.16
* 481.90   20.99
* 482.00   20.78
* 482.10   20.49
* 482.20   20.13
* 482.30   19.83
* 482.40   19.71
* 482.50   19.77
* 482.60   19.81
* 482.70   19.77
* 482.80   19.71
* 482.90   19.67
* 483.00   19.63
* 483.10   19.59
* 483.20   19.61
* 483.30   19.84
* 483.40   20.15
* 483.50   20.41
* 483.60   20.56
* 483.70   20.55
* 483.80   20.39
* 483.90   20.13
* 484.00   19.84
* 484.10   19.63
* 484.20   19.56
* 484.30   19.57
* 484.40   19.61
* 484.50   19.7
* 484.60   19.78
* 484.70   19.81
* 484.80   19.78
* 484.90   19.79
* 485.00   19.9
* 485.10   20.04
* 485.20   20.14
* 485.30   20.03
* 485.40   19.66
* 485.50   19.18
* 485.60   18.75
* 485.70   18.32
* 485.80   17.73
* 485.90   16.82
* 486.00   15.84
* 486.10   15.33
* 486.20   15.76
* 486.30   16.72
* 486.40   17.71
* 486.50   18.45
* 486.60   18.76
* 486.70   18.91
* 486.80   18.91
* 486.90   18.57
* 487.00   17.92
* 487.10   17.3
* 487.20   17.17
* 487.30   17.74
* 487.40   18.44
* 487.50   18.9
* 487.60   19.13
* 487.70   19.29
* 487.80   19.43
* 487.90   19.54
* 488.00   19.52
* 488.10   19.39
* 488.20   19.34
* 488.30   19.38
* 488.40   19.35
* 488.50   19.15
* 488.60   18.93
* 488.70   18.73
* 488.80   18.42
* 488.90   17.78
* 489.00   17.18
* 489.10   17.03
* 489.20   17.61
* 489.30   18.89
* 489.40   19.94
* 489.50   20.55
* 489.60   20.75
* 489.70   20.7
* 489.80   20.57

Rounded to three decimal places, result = 1.021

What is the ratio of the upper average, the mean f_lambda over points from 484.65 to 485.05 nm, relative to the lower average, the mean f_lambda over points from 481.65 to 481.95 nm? 0.94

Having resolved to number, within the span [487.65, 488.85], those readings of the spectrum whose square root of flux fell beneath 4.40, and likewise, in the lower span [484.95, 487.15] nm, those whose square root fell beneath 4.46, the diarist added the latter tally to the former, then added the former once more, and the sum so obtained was 32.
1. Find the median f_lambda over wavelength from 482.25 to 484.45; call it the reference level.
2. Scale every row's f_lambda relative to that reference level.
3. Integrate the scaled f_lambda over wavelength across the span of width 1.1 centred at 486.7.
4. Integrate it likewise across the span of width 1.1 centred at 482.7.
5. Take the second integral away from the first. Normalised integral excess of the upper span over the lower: -0.106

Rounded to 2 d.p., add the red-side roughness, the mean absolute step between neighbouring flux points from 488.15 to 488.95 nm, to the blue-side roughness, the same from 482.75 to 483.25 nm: 0.27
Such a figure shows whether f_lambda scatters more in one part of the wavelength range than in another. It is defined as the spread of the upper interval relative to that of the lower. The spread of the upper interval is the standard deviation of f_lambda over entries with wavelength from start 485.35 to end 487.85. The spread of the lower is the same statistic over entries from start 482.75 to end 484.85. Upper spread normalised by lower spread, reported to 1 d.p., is 3.6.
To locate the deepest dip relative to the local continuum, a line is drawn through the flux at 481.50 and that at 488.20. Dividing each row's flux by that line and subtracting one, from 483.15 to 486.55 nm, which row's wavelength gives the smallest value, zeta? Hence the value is 486.10 nm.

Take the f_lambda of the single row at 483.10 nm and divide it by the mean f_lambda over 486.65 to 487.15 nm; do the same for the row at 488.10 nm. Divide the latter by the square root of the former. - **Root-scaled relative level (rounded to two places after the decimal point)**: 1.02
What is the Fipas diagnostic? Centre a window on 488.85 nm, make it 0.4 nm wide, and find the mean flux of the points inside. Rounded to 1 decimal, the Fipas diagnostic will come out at 18.0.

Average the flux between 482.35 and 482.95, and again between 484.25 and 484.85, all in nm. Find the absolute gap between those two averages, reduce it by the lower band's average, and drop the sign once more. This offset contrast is 19.71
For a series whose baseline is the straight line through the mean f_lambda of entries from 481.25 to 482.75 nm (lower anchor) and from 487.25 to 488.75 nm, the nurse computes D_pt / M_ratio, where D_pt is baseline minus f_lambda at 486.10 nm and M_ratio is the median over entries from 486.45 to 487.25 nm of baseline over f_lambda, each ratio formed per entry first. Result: 4.0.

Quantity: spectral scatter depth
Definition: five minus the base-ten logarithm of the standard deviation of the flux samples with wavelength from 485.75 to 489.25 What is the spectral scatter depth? 4.94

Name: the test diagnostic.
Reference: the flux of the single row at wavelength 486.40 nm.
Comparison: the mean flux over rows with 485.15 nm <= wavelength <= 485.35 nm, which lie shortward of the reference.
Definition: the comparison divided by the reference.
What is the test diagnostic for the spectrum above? 1.13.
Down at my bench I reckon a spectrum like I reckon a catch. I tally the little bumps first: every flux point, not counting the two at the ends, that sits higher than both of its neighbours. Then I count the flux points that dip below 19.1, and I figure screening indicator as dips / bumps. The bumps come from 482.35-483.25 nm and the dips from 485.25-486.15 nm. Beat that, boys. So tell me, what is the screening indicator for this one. 6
